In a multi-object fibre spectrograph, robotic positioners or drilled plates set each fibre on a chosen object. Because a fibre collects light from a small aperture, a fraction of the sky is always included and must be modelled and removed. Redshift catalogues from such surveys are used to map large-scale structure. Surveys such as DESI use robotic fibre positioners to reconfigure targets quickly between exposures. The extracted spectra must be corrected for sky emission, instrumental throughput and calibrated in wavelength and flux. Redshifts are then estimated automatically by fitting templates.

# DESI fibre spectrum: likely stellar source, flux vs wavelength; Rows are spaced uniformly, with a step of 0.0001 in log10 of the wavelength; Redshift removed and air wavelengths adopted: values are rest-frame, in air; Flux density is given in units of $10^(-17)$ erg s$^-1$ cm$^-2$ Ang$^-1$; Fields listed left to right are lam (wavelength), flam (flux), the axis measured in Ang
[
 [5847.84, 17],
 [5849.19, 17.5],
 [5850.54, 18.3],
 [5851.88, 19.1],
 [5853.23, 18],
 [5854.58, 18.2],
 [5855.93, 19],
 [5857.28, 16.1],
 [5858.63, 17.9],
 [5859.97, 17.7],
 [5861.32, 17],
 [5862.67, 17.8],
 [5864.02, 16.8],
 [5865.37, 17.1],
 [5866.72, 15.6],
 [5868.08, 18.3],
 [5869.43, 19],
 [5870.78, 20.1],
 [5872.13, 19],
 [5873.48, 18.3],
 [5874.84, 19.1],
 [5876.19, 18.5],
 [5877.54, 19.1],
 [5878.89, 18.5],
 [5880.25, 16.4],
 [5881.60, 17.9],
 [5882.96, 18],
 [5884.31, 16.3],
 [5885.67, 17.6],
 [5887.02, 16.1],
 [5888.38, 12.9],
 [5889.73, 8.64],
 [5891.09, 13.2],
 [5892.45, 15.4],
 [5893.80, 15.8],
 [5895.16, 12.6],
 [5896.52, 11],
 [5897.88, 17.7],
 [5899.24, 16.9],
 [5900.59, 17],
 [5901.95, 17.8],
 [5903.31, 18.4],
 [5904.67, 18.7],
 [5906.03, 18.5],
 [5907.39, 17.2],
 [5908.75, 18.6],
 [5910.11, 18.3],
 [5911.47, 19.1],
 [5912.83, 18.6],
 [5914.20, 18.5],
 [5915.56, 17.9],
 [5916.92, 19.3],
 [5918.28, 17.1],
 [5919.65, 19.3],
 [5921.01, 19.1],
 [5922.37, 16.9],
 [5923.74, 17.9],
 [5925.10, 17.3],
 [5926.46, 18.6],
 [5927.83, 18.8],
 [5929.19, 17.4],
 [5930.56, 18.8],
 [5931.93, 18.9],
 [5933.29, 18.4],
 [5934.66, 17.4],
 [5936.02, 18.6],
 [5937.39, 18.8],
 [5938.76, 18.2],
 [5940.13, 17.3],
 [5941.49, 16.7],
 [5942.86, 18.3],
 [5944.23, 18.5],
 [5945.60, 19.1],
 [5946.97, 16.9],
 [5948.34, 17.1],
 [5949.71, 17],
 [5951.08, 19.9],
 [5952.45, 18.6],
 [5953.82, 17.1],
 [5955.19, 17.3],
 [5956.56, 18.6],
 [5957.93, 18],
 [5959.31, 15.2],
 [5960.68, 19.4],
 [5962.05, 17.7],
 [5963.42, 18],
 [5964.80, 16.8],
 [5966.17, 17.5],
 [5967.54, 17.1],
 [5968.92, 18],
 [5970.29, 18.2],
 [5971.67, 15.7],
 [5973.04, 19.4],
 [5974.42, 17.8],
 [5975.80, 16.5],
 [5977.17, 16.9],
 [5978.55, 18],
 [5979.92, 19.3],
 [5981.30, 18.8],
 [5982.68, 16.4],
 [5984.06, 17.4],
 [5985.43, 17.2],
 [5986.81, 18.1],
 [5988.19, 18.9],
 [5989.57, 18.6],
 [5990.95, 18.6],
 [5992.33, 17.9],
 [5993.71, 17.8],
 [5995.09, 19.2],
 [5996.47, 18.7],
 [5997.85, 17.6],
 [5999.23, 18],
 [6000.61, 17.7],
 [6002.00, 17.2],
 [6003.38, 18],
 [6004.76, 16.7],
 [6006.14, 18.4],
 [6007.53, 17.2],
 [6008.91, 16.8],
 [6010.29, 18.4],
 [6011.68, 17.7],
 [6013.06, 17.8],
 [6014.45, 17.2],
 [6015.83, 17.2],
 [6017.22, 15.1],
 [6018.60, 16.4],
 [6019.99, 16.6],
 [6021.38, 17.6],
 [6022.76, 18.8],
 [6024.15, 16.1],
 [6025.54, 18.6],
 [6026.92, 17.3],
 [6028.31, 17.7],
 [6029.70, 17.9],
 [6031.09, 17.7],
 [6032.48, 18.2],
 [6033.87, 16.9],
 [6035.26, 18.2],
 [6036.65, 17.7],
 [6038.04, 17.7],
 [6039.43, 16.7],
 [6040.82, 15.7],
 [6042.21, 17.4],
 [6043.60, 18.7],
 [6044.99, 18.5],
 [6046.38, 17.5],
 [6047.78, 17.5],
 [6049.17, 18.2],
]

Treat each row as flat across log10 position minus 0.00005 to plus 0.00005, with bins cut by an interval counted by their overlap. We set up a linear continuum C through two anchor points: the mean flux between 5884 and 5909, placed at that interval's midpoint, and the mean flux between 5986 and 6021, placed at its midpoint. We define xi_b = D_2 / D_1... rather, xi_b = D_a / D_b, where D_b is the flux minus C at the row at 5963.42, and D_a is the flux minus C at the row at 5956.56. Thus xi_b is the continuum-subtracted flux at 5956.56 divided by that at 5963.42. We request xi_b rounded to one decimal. 1.7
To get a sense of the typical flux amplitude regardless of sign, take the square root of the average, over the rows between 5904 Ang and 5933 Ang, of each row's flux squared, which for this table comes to 18.34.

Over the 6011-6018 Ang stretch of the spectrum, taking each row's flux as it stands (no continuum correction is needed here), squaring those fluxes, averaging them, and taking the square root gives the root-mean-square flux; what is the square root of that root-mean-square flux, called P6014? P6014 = 4.13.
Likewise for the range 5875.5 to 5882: 4.25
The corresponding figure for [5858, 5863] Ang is 4.20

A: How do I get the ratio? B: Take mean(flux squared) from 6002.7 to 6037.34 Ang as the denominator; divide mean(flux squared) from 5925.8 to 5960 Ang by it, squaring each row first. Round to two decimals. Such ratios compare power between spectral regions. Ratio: 1.06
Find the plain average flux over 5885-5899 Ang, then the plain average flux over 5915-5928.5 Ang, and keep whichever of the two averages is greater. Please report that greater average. 18.22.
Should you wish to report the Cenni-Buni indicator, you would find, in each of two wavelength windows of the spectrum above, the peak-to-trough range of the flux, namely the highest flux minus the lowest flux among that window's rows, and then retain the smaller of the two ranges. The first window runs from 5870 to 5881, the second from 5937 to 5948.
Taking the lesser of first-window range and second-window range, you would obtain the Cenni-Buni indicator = 2.4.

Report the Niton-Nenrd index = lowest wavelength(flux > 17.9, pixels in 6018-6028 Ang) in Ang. 6022.76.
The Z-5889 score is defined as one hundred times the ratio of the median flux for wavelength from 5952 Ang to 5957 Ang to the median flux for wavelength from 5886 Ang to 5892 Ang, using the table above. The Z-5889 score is 138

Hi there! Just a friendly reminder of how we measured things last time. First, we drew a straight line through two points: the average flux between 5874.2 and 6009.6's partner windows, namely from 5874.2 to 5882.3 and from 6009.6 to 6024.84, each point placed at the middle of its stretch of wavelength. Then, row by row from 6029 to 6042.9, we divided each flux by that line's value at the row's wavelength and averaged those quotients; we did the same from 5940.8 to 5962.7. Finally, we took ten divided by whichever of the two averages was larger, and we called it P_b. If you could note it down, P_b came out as 9.78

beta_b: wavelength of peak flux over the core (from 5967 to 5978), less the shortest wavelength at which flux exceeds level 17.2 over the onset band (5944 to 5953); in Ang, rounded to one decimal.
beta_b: 28.8 Ang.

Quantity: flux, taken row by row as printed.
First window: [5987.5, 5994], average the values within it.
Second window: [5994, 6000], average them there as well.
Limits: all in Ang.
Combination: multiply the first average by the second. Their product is 337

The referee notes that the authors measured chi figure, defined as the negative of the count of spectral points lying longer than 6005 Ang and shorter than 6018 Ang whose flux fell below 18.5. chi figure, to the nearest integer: -9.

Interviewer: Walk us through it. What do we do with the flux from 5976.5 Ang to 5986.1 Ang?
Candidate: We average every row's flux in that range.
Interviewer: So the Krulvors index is 17.7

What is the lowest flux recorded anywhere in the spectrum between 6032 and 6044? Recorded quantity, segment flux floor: 15.7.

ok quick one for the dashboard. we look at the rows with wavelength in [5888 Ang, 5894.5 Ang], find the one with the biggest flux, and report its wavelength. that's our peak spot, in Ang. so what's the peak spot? 5893.80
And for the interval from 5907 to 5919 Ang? 5916.92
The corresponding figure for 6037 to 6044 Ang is 6043.60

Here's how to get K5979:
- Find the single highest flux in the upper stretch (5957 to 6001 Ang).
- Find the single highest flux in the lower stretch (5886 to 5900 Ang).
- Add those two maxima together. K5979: 37.1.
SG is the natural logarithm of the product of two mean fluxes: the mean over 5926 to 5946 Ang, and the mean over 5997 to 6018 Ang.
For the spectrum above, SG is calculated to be 5.76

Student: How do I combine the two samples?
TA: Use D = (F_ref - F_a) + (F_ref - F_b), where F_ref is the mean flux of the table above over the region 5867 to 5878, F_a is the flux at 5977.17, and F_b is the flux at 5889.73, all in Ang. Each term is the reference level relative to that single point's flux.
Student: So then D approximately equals 12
